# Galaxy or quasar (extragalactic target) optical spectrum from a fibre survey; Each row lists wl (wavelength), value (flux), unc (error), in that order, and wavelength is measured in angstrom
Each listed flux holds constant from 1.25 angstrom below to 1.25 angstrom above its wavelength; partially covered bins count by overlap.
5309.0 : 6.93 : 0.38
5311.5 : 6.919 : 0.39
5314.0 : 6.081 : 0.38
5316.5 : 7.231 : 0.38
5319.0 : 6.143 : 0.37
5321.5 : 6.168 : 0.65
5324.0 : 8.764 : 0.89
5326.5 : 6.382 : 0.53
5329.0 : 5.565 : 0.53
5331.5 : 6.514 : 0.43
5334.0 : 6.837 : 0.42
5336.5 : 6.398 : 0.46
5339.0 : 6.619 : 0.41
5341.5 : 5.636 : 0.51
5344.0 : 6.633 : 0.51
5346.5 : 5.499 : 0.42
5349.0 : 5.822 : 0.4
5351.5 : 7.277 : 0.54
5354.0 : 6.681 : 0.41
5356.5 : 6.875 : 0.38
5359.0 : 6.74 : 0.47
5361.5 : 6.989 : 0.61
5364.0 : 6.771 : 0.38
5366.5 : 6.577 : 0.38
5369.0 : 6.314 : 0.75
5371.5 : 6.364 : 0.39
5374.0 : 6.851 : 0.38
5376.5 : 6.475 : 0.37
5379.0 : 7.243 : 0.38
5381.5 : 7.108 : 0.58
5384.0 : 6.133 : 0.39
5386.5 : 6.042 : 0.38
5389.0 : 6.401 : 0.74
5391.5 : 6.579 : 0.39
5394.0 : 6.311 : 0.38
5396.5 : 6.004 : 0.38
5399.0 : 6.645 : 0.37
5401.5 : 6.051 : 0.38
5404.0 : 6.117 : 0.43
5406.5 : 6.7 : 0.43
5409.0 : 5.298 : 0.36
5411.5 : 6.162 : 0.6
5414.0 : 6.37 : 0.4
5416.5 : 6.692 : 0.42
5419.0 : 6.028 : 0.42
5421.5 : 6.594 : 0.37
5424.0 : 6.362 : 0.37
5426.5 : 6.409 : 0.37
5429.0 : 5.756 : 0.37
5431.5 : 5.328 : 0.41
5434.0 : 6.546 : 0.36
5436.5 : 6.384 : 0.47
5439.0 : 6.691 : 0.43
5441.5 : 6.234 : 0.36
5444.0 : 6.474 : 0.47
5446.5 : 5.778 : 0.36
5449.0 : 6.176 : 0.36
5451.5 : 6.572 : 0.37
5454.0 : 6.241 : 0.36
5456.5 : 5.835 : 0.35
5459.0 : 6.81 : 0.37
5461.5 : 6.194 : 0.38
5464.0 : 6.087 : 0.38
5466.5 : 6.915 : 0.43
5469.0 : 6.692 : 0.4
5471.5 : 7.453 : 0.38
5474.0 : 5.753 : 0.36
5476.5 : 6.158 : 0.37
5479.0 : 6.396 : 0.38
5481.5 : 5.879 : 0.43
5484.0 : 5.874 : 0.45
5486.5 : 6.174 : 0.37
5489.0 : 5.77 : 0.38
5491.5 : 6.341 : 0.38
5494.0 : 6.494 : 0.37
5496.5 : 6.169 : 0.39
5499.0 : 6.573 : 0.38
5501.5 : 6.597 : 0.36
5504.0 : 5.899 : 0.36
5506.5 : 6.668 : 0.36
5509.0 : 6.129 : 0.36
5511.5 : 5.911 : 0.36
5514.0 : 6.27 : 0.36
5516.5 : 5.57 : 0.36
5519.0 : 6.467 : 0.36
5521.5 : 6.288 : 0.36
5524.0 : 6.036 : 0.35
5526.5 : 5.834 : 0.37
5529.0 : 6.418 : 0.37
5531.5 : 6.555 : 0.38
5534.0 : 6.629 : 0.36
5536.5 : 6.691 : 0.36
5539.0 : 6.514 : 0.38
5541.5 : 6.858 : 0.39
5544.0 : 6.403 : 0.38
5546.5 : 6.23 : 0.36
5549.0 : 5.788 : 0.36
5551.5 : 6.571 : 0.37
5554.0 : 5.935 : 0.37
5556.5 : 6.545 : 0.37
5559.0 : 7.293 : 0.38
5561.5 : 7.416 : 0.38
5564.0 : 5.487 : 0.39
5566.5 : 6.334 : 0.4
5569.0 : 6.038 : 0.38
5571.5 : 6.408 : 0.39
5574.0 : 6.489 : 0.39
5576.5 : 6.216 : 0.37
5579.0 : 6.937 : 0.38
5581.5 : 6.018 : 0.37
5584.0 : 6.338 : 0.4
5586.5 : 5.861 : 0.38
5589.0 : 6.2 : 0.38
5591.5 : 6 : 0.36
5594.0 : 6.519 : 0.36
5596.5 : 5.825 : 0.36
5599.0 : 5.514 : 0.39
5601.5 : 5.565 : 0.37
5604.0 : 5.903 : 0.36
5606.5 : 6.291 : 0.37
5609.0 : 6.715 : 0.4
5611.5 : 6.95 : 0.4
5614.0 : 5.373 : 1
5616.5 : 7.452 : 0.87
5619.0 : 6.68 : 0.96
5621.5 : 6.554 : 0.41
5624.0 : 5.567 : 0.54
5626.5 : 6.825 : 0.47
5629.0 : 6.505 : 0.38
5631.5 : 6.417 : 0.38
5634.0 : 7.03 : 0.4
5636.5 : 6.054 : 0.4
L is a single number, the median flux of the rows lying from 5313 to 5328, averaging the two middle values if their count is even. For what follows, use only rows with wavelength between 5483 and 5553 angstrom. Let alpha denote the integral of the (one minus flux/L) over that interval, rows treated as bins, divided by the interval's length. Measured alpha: 0.000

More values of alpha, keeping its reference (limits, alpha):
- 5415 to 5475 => -0.010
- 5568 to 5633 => -0.001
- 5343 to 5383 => -0.057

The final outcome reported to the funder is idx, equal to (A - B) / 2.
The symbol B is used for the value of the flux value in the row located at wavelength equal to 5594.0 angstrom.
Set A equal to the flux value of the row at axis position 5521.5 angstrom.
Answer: -0.1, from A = 6.288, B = 6.519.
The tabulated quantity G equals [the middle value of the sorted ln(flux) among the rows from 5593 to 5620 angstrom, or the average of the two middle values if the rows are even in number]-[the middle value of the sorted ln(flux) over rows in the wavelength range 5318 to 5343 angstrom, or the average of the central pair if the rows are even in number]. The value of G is -0.02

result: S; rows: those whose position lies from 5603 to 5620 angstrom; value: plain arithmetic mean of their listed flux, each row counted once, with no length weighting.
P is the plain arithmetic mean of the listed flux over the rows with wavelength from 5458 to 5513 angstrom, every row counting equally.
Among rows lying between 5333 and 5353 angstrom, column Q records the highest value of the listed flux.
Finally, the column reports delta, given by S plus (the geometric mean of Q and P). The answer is 13.3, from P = 6.32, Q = 7.277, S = 6.48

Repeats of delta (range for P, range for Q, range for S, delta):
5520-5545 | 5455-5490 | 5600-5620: 13.3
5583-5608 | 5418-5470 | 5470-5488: 12.7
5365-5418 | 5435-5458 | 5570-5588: 12.9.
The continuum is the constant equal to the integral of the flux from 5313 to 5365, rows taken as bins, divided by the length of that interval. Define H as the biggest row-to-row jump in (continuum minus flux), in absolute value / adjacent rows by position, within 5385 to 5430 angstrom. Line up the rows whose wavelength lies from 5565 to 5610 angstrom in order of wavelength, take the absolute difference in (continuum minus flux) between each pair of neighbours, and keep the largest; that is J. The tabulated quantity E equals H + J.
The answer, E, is 2.3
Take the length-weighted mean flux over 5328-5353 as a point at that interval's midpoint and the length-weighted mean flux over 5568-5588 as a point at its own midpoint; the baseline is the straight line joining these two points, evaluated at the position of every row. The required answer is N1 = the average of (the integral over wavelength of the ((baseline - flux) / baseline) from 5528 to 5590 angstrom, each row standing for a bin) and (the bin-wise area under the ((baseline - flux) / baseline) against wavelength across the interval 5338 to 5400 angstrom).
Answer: -1.6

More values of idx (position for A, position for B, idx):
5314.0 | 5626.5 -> -0.4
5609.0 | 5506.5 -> 0.0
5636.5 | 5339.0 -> -0.3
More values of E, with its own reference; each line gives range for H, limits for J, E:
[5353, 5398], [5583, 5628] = 3.1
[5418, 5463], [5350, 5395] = 2.2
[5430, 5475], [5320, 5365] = 4.3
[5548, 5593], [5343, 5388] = 3.4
